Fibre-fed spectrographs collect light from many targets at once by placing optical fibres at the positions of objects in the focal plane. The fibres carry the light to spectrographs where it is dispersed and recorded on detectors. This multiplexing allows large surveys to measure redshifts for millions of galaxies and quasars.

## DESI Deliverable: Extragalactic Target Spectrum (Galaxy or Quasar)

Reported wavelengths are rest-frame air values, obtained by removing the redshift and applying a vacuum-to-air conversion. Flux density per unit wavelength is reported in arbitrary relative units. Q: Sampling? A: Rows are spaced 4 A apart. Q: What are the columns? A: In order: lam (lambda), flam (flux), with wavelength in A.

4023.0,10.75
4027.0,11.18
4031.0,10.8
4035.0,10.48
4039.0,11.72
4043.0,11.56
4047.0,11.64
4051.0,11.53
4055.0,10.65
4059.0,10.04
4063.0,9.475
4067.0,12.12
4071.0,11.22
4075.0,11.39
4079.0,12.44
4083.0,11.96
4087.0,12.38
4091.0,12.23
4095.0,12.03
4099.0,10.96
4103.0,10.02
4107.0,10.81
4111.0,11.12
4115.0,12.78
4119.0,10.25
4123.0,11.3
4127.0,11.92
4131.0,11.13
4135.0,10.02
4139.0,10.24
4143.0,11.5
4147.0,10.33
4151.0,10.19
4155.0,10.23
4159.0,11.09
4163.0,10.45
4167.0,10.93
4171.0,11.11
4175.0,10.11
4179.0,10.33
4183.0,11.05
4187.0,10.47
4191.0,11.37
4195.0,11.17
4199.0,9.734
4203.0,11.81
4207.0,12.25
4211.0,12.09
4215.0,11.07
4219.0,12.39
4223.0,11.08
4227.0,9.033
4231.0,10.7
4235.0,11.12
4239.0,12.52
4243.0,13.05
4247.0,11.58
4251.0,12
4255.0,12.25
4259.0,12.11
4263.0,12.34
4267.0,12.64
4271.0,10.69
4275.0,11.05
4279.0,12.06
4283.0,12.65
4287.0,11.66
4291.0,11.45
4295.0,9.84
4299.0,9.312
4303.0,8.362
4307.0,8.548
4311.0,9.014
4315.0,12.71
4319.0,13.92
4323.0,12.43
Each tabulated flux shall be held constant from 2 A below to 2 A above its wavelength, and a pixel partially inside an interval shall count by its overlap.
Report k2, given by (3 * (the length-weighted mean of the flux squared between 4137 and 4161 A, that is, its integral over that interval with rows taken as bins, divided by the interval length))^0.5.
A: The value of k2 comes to 18.4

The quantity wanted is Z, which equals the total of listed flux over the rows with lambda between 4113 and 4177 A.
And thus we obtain 173.6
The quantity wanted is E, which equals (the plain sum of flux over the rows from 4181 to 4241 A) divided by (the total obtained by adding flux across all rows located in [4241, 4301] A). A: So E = 0.96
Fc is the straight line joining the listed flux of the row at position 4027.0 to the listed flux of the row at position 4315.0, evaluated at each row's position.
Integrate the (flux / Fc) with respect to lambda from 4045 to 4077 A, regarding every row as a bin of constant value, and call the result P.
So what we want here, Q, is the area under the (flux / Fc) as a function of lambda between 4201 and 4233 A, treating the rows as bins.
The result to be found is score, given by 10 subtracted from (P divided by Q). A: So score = -8.96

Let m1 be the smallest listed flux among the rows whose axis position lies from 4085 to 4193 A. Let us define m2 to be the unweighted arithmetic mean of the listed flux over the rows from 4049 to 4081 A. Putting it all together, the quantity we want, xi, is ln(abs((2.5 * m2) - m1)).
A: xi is 2.88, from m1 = 10.02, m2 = 11.1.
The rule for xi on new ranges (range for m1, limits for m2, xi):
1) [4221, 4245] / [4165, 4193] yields 2.88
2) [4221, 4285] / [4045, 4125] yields 2.96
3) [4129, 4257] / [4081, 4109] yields 2.98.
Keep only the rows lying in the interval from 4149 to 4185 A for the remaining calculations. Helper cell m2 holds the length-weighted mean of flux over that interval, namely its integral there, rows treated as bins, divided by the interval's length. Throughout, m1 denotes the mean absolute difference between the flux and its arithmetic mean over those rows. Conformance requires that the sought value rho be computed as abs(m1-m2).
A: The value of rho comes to 10.2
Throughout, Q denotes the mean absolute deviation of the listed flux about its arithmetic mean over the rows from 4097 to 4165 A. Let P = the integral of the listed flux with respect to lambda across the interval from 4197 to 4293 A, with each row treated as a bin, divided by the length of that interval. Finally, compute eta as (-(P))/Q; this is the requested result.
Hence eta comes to -20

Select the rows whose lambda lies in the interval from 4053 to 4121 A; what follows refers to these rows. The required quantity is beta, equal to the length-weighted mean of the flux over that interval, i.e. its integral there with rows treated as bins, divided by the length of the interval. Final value 11.3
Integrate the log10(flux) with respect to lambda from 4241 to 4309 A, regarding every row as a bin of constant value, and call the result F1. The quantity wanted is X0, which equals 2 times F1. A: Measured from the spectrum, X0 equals 143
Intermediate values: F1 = 71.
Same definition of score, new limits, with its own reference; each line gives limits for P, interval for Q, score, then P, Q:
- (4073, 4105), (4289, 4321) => -8.76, 32.5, 26.3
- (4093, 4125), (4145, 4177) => -8.92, 30.7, 28.4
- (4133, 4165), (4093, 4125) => -9.08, 28.4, 30.7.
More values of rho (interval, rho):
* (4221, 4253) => 10.5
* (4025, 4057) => 10.8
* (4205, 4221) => 11.5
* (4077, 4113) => 10.8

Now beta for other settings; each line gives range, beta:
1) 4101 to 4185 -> 10.8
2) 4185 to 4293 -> 11.6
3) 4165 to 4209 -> 10.9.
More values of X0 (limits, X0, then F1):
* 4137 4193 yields 115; 58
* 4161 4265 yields 219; 109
